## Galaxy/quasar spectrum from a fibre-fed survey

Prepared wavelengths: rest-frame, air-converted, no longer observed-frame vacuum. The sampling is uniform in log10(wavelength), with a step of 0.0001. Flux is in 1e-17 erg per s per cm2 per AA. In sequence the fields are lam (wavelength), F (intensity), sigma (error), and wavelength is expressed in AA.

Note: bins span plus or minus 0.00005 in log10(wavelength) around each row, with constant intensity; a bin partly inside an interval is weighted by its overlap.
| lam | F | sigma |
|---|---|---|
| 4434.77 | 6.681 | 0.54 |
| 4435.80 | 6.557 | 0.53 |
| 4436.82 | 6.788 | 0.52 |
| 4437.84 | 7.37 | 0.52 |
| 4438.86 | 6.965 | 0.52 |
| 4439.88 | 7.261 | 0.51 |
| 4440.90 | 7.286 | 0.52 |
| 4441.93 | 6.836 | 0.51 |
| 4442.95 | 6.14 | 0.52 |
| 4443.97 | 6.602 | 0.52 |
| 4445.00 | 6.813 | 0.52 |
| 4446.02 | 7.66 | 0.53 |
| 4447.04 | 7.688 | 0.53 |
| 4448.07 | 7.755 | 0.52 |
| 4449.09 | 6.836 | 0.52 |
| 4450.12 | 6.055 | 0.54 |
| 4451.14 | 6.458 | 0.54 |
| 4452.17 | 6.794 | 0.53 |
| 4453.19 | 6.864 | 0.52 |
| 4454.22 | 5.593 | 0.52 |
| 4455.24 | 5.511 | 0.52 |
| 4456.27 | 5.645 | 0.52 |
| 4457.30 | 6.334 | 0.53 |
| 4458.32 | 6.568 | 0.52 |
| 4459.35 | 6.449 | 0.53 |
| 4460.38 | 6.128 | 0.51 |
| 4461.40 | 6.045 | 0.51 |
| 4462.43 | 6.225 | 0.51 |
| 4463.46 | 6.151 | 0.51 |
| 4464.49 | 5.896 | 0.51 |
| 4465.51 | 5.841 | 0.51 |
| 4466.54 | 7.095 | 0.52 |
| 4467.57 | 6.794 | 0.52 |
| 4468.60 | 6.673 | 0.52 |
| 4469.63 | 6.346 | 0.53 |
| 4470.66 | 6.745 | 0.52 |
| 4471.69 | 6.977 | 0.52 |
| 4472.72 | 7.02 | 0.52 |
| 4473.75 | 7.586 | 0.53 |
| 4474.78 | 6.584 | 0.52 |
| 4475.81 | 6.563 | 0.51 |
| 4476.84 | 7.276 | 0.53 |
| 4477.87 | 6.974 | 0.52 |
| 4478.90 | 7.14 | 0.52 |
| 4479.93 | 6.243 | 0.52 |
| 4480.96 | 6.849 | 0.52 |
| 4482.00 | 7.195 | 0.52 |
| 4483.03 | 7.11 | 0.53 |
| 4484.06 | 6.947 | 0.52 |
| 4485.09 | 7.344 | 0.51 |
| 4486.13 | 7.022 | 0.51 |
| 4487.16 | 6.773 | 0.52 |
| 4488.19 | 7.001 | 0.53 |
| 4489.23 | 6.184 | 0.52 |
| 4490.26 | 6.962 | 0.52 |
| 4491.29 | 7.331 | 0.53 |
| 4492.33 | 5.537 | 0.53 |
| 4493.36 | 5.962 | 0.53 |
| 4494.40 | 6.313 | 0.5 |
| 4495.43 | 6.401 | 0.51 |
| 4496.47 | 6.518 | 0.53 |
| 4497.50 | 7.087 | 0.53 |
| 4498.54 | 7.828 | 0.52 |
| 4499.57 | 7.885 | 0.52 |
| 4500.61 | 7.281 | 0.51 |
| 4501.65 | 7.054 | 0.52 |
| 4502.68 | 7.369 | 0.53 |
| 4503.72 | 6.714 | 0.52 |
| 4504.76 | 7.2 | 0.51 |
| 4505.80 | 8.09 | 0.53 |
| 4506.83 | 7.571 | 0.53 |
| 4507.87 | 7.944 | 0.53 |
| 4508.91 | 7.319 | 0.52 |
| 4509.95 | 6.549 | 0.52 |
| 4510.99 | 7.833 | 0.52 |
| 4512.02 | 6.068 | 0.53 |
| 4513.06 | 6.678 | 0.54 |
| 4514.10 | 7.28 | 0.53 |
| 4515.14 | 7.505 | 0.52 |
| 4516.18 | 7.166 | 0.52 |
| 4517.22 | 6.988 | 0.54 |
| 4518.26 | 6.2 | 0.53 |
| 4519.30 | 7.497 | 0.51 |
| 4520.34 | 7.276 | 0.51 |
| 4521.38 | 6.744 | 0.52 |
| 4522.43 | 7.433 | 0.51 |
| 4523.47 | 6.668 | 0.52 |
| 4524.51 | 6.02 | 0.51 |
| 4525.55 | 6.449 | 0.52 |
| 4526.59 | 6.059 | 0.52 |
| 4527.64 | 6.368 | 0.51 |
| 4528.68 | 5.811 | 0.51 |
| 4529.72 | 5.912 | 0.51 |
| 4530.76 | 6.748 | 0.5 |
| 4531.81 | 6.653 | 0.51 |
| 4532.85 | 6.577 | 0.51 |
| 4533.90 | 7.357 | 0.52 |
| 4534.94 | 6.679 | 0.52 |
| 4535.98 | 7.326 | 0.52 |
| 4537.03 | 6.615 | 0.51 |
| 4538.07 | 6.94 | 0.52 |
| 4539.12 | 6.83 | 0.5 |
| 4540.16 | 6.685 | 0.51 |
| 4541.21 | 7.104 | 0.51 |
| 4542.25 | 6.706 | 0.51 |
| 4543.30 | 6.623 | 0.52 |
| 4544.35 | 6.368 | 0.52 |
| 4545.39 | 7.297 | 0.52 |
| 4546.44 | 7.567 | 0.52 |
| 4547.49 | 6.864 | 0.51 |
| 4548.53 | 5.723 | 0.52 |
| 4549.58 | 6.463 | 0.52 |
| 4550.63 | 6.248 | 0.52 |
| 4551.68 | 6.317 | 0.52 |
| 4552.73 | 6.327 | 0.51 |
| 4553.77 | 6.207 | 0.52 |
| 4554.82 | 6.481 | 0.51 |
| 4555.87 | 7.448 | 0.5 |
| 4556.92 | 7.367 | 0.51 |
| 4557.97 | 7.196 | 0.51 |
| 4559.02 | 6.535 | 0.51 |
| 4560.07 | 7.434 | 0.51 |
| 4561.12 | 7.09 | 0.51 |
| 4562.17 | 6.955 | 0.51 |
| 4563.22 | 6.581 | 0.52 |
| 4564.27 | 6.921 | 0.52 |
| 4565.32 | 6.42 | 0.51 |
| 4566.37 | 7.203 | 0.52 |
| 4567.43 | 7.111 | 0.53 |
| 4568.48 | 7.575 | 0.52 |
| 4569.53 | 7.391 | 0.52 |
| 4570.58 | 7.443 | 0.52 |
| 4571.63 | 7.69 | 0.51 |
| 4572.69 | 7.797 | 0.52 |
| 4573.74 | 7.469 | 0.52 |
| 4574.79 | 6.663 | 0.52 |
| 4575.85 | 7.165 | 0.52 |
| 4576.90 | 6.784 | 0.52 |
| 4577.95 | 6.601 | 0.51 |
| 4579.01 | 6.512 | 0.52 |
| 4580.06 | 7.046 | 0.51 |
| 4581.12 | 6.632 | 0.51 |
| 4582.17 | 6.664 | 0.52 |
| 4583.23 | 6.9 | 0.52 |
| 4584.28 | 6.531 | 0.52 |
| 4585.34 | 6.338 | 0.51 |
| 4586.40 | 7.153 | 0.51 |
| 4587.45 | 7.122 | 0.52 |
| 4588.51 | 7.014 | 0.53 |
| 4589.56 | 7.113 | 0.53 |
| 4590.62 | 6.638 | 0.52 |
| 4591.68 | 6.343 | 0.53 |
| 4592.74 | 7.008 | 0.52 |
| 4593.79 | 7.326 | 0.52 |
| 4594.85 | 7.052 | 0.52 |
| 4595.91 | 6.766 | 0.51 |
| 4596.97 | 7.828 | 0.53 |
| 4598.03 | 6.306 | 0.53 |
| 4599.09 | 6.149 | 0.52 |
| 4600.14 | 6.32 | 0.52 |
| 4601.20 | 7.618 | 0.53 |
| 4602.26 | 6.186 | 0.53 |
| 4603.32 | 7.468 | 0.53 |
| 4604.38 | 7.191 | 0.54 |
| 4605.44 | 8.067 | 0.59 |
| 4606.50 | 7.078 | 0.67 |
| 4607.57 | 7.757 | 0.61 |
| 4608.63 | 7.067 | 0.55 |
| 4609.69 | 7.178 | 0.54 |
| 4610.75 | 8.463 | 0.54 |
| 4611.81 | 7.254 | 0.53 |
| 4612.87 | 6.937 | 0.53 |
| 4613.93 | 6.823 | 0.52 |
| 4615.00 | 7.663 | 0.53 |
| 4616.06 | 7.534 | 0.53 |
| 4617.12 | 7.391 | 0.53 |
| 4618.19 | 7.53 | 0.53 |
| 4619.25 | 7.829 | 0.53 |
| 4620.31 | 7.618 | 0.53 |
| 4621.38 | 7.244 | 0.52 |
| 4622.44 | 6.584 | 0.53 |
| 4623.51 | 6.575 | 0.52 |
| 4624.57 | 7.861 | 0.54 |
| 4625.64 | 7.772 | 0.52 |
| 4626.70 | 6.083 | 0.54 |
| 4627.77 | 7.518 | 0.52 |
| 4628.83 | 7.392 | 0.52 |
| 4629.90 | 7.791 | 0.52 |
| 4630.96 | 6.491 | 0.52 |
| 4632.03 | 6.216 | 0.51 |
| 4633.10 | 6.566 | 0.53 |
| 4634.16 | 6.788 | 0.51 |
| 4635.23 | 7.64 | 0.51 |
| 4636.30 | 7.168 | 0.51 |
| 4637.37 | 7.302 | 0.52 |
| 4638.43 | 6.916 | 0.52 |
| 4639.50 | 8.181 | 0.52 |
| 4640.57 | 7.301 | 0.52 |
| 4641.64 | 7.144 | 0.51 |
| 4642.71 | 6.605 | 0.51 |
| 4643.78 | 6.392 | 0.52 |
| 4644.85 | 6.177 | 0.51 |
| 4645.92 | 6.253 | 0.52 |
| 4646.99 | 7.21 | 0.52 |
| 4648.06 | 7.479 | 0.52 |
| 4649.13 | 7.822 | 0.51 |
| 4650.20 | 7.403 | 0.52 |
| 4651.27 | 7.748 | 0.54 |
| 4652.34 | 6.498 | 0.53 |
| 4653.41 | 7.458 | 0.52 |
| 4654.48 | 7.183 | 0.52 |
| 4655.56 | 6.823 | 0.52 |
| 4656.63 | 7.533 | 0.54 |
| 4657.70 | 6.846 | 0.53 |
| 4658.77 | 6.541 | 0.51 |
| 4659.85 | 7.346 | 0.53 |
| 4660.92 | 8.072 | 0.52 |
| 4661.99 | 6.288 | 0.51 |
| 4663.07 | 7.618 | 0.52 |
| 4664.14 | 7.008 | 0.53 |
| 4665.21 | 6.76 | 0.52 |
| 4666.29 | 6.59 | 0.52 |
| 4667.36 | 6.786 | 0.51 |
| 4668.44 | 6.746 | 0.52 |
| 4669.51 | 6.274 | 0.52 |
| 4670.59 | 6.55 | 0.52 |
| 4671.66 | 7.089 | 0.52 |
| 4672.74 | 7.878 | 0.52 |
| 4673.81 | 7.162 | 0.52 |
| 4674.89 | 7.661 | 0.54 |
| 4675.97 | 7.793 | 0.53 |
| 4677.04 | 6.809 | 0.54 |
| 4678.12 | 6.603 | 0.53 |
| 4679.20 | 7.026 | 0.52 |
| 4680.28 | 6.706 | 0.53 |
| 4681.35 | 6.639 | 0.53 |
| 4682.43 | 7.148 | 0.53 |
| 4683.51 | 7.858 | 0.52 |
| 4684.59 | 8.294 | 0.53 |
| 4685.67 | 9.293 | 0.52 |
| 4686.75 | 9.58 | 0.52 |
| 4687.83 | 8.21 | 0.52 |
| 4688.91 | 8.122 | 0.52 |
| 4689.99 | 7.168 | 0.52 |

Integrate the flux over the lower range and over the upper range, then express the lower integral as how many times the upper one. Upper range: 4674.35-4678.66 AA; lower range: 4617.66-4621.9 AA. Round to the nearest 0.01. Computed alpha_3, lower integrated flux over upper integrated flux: 1.03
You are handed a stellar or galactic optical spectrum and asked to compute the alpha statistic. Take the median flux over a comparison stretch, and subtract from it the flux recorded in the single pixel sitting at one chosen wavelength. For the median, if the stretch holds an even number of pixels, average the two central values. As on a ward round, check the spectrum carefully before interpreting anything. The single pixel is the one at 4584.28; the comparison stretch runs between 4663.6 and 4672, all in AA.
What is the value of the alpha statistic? 0.22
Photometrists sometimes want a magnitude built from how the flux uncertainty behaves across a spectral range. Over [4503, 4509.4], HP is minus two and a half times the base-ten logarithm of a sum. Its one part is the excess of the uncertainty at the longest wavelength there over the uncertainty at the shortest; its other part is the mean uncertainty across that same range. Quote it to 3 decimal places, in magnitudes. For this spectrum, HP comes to 0.703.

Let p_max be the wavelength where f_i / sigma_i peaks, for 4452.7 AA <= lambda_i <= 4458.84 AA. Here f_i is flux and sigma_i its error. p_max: 4453.19 AA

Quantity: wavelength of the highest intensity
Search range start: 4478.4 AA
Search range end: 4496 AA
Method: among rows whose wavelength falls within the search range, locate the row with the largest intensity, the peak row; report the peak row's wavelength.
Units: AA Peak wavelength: 4485.09 AA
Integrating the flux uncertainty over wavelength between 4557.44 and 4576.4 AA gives 10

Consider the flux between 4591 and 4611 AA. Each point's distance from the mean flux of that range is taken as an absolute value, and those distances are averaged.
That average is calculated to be 0.51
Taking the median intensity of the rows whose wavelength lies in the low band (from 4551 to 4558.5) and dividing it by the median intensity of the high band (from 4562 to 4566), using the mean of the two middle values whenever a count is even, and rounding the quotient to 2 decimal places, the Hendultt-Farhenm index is 0.96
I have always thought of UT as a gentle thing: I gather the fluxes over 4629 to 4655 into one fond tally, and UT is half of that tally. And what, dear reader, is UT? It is 85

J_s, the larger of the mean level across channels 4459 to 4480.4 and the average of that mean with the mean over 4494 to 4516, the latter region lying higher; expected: 6.89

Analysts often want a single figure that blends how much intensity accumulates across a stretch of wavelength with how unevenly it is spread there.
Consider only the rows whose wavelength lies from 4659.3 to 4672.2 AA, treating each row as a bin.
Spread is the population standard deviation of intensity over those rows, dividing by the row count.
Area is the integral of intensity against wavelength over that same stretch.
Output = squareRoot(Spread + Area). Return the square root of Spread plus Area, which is 9.5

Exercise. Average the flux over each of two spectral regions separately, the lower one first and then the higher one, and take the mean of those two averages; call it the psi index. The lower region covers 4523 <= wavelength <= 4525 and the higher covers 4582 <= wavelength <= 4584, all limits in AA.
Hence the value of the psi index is 6.6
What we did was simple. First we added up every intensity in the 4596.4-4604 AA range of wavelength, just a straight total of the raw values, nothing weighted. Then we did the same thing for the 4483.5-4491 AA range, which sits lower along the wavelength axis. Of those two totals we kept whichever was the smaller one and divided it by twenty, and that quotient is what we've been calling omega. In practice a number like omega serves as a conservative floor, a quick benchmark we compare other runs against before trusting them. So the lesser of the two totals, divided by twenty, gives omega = 2.4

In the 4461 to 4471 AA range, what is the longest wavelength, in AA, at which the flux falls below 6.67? 4469.63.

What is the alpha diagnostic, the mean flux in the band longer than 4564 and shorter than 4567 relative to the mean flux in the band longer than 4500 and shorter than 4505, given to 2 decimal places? 0.96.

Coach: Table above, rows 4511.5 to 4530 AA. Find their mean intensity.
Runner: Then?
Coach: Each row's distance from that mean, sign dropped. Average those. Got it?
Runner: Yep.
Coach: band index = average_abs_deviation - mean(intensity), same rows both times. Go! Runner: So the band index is -6.2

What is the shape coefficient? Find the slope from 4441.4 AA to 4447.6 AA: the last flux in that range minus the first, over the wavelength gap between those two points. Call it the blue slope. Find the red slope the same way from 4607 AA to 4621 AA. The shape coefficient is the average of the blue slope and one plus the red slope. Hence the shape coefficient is 0.58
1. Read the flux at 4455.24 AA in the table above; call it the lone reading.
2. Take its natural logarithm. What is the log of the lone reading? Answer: 1.71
